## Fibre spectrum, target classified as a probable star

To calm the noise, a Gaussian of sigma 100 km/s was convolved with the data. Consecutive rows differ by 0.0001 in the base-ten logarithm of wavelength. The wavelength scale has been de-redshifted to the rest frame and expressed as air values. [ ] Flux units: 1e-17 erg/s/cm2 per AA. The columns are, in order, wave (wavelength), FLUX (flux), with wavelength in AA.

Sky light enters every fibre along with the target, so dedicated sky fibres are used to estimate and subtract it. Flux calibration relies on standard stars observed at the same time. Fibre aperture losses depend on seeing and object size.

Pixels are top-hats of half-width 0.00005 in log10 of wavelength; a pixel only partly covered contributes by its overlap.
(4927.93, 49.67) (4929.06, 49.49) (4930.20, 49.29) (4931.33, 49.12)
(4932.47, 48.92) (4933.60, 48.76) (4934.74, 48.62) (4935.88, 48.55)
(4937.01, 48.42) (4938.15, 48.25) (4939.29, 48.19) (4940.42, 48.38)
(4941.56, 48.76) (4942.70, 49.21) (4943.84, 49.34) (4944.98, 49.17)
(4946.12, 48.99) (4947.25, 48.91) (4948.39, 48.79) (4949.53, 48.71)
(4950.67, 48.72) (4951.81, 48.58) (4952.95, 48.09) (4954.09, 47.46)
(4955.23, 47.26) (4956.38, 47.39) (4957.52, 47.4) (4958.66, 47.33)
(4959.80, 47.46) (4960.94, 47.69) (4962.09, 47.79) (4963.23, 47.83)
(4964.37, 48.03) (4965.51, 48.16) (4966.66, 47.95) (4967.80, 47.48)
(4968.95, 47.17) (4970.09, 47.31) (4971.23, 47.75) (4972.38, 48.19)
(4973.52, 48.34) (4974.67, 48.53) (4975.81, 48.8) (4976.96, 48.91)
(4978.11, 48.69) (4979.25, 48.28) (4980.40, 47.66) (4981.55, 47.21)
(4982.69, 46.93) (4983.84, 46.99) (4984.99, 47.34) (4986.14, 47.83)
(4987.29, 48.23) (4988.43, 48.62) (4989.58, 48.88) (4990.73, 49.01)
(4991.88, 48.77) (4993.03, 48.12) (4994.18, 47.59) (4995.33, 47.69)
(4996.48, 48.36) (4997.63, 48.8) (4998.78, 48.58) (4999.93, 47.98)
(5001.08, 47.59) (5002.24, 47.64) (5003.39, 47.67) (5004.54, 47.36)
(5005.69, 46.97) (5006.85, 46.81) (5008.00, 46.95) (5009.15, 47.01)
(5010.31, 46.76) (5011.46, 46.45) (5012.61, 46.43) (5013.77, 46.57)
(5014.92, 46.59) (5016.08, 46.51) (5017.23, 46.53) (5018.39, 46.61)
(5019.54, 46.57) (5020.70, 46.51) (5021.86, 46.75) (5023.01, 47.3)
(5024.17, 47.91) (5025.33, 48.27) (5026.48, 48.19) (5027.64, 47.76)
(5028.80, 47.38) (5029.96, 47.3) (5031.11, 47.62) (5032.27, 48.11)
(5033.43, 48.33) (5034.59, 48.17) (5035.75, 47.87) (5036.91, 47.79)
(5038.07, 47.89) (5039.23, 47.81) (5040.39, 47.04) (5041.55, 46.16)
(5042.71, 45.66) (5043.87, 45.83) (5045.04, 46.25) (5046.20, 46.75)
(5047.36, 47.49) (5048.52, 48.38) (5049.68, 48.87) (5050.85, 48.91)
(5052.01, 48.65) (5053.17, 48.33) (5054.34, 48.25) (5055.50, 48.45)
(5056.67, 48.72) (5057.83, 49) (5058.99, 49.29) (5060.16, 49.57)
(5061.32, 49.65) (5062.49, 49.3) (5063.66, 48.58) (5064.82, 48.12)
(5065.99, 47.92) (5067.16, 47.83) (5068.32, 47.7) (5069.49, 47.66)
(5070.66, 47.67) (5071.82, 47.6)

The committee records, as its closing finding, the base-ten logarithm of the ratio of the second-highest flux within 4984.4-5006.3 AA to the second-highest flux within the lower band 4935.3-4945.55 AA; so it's -0.003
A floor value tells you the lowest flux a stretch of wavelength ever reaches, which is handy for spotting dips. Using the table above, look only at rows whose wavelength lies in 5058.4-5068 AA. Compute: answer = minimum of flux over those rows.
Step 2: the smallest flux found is 47.83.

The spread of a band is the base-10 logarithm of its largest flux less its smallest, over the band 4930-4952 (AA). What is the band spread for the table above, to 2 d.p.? 0.06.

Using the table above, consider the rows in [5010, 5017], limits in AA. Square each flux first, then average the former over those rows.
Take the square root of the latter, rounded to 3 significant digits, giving 46.6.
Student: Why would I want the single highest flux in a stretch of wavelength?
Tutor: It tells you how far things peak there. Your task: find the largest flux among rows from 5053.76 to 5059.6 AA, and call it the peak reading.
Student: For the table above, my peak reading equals 49.29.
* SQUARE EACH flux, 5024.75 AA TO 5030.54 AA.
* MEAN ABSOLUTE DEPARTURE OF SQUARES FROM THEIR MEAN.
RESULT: 34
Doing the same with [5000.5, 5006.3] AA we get 21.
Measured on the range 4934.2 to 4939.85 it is 14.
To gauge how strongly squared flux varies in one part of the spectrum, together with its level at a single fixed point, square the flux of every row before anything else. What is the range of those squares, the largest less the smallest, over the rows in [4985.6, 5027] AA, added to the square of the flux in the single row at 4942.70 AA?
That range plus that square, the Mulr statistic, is 2668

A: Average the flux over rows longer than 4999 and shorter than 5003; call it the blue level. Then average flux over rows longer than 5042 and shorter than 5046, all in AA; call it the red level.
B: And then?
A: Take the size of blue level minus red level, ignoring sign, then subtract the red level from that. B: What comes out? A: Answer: -44.1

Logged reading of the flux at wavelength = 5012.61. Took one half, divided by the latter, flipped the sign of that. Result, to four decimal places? -0.0108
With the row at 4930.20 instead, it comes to -0.0101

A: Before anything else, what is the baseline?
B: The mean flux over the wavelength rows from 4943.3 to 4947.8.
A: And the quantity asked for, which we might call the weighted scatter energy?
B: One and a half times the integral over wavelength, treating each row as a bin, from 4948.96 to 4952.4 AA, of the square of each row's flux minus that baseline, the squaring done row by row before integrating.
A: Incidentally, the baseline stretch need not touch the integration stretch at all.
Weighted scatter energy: 1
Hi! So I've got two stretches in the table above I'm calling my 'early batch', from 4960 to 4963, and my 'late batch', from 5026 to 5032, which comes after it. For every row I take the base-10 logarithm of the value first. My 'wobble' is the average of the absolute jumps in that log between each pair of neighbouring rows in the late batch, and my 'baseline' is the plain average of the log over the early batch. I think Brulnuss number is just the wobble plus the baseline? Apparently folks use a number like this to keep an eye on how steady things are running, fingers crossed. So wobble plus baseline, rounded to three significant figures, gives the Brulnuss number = 1.68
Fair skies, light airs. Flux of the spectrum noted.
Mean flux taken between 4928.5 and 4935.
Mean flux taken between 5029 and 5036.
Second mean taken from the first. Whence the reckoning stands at 1.1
